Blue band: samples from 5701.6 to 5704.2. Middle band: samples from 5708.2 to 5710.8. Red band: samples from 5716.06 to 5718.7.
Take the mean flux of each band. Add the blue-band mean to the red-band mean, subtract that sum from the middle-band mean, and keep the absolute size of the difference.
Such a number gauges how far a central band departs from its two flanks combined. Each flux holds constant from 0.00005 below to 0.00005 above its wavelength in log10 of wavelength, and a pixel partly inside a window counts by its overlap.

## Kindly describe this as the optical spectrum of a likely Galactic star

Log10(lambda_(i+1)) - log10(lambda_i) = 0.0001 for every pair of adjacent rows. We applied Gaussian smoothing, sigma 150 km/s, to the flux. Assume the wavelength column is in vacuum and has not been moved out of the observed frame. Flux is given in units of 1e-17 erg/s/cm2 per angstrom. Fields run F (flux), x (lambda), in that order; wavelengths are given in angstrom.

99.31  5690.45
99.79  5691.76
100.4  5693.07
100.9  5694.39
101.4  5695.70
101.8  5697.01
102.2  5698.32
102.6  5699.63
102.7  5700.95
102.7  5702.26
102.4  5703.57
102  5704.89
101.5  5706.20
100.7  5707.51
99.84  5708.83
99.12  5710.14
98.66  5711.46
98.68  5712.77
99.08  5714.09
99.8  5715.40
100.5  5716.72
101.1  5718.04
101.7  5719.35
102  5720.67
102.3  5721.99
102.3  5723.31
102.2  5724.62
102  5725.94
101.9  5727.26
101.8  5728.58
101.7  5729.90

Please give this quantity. 104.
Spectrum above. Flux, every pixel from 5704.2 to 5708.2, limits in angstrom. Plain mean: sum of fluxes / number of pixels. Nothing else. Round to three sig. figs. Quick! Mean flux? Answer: 101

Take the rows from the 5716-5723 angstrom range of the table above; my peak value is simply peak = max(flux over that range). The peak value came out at 102.3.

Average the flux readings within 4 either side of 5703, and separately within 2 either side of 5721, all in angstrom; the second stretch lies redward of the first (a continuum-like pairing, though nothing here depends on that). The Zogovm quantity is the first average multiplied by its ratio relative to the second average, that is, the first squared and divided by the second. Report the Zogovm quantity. 103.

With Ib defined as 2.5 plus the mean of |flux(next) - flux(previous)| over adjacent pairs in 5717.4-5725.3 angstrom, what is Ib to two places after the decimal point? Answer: 2.76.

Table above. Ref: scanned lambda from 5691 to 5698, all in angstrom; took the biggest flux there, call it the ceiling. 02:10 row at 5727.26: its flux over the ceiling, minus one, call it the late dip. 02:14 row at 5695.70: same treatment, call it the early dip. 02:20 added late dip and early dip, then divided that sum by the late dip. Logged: -3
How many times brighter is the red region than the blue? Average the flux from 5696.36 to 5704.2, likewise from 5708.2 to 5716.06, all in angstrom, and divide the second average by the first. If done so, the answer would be 0.969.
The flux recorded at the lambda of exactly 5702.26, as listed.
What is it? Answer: 102.7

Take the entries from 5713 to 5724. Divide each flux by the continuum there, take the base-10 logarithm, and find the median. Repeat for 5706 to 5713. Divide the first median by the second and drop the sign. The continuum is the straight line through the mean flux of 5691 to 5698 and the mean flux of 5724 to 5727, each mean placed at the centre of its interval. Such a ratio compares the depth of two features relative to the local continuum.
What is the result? 0.2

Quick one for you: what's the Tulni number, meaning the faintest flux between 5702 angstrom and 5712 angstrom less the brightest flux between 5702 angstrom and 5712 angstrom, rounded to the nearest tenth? -4.0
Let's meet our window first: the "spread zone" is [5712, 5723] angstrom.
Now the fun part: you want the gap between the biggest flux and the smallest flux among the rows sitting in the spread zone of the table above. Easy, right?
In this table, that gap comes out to 3.6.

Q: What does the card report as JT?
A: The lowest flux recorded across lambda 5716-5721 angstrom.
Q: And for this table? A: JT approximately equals 100.5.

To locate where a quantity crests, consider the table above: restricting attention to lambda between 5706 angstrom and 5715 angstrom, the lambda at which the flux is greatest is 5706.20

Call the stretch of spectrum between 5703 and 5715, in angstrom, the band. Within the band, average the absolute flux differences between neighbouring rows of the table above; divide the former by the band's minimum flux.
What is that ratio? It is 0.005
